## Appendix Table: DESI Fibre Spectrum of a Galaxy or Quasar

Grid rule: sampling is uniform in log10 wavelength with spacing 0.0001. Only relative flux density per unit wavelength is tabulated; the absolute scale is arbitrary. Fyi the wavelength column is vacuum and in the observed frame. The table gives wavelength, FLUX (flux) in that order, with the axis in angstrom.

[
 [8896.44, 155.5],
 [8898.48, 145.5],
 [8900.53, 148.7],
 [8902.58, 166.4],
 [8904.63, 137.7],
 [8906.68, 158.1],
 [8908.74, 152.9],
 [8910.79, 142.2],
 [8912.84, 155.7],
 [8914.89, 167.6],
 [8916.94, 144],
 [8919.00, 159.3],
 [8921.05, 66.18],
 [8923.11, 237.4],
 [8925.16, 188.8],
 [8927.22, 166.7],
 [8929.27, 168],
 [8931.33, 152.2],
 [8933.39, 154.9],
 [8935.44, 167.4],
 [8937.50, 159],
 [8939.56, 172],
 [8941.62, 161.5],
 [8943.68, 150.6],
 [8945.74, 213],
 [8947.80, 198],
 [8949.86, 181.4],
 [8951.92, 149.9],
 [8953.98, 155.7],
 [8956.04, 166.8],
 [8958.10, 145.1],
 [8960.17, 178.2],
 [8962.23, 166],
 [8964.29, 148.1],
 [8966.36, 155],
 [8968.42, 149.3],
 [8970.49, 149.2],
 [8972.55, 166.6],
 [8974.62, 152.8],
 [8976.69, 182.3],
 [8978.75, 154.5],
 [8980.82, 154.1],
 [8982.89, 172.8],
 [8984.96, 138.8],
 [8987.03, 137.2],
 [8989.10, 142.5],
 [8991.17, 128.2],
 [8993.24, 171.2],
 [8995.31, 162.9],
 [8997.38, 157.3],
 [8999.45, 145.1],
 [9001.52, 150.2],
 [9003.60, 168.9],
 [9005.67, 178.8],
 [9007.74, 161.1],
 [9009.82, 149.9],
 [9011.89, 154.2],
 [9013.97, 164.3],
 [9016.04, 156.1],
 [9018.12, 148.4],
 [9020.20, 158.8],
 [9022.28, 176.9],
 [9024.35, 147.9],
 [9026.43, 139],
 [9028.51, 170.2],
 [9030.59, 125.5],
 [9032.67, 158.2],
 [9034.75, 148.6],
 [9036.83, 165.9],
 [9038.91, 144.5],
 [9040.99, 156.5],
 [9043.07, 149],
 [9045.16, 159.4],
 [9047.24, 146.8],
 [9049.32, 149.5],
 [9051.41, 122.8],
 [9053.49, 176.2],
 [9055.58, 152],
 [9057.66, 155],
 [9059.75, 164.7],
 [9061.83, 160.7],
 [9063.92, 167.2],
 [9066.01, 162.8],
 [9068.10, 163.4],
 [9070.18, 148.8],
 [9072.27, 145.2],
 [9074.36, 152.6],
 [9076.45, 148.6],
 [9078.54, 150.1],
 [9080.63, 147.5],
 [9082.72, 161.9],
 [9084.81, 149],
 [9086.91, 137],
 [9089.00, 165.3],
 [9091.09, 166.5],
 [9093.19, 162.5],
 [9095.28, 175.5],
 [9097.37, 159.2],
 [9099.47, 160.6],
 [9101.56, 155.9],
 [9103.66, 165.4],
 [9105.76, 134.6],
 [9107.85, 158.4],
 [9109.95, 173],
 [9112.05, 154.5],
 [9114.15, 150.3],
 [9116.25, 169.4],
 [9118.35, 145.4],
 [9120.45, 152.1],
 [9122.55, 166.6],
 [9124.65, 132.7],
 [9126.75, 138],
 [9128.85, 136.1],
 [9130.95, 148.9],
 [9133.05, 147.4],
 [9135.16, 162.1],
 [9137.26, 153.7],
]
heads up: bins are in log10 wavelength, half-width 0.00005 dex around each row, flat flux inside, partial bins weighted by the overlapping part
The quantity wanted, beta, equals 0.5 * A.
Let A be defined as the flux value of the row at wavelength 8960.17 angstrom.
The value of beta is 89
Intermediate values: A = 178.2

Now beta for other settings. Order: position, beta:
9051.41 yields 61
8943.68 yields 75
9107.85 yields 79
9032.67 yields 79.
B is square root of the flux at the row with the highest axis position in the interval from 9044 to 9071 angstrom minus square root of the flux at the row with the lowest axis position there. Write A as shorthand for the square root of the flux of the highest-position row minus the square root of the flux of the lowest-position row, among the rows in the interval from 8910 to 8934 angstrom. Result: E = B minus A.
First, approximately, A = 0.52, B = -0.43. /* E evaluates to -0.9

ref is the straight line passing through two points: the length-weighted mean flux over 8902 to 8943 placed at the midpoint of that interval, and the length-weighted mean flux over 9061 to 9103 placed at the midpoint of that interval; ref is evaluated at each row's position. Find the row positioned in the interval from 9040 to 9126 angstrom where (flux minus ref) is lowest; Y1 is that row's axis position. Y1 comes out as 9051.41 angstrom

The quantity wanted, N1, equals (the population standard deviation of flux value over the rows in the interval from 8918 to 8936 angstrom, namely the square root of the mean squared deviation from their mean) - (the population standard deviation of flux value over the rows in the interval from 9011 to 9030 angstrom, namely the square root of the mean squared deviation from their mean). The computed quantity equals 31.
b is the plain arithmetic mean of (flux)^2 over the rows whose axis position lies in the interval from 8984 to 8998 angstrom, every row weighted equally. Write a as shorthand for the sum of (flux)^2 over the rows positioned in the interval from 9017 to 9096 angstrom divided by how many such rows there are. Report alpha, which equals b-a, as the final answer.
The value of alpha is -1893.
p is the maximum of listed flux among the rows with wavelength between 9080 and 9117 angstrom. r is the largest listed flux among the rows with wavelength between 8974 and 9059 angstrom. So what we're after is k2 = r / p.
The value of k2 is 1.04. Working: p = 175.5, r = 182.3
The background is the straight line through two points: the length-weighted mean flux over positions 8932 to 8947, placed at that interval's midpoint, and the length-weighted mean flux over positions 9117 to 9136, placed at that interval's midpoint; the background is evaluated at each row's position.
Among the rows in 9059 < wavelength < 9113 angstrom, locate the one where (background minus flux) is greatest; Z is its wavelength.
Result 9105.76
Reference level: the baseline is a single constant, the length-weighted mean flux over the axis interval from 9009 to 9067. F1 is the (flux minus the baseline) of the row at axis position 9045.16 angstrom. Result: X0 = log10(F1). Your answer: 0.7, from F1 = 5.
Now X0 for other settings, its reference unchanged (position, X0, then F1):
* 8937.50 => 0.6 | 4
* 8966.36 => -0.5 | 0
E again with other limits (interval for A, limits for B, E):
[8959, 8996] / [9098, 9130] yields -0.4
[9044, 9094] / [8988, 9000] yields 0.0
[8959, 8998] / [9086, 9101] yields 1.8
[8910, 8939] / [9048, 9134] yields -0.8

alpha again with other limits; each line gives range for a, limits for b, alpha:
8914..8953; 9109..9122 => -3809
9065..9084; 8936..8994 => 2571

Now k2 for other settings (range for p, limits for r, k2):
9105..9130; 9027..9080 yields 1.02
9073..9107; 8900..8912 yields 0.95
